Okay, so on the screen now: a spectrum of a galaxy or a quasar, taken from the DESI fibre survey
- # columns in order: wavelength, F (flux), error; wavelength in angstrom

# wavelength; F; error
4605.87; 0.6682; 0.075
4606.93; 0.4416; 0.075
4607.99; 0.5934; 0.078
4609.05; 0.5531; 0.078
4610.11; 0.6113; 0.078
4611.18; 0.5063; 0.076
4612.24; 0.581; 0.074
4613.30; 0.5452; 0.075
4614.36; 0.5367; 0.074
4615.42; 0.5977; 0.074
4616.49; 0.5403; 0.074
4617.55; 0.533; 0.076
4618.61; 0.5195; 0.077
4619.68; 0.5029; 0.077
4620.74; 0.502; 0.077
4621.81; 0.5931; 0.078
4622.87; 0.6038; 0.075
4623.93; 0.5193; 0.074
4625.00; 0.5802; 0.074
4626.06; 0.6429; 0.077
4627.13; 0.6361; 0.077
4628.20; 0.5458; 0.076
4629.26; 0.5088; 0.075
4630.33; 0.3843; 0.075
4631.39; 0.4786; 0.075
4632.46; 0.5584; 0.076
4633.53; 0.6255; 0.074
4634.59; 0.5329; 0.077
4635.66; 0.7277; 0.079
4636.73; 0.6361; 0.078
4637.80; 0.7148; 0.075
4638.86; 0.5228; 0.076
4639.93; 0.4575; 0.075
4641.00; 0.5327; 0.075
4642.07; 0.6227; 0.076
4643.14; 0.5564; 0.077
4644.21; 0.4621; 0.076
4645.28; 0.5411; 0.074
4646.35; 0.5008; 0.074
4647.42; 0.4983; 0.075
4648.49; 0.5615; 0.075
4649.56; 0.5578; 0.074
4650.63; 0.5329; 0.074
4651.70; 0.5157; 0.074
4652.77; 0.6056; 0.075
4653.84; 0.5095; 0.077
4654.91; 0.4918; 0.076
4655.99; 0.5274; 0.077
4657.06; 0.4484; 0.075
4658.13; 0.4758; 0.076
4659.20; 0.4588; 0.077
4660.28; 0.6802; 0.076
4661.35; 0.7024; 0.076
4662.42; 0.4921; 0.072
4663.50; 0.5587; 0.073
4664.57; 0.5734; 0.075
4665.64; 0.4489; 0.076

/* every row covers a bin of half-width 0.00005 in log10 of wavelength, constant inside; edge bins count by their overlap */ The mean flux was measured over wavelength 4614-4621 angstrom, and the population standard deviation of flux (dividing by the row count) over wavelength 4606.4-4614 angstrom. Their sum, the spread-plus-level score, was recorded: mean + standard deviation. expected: 0.59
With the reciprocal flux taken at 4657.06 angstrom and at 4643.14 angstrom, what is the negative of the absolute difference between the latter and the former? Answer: -0.43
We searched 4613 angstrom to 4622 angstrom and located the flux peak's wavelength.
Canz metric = 4615.42 angstrom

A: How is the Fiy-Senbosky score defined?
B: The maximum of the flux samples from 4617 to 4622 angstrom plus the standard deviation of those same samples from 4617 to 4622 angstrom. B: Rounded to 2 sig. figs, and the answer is 0.63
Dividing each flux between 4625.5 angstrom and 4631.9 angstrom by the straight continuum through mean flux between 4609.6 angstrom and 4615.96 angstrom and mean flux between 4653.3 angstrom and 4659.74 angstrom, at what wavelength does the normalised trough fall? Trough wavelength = 4630.33 angstrom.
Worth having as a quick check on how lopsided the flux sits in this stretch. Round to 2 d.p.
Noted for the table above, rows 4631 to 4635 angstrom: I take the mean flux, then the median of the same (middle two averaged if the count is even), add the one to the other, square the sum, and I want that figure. 1.20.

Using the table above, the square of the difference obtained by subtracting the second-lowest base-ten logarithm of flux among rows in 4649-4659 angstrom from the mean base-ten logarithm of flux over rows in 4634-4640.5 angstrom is 0.0087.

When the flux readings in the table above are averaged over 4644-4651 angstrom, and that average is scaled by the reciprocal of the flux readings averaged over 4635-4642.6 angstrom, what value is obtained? 0.87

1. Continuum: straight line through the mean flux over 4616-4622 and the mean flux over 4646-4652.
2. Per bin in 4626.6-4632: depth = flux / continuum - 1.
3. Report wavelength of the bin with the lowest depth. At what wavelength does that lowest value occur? 4630.33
